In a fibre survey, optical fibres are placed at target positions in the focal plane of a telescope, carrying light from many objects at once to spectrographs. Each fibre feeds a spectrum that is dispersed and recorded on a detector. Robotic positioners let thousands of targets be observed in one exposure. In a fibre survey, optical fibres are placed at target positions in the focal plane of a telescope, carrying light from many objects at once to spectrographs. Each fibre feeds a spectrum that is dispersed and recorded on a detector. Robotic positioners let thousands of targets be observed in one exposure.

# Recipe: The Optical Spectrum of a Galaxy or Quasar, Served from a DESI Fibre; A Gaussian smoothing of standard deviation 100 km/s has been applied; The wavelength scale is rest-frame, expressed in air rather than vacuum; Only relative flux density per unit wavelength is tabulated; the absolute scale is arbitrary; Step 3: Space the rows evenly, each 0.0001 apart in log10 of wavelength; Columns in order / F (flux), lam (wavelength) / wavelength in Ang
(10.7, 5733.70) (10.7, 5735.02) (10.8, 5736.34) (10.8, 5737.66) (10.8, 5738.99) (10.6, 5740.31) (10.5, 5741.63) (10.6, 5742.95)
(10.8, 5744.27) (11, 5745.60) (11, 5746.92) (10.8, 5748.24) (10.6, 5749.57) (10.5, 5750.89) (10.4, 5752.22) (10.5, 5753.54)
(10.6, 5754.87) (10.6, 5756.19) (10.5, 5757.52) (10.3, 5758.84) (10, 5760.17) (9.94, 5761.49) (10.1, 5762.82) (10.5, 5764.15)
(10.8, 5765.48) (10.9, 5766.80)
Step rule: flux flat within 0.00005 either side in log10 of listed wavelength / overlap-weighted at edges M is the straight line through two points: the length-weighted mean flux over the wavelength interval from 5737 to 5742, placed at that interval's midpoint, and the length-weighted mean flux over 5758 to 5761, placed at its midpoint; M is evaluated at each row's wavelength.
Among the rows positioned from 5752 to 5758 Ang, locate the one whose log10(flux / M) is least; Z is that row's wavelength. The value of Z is 5752.22 Ang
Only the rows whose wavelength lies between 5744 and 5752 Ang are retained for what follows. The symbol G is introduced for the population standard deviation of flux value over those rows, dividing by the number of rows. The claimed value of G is 0.19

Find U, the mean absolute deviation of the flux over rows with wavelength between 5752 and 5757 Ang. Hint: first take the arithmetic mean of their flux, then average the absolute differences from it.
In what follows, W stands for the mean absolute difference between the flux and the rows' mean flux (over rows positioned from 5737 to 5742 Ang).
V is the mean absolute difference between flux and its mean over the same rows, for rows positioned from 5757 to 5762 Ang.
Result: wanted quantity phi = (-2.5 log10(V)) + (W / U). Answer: 3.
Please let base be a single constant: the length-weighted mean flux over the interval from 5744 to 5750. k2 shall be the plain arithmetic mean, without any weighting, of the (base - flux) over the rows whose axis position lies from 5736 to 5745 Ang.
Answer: 0.14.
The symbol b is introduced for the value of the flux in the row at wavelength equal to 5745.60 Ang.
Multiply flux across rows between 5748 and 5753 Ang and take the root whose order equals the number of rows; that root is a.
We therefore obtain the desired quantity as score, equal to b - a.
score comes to 0.4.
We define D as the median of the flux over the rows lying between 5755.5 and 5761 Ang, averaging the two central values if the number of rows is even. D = 10.4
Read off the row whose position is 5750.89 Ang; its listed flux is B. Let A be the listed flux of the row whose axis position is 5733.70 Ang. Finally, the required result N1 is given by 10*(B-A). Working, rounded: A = 10.7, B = 10.5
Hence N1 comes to -2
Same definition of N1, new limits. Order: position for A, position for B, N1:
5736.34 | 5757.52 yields -3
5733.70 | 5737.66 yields 1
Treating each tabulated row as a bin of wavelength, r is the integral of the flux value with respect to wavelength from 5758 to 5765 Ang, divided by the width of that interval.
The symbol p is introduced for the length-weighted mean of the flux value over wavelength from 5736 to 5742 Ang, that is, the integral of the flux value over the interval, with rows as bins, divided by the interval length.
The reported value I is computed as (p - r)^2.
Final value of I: 0.25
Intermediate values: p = 10.7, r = 10.2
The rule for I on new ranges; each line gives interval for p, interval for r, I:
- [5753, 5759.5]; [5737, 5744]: 0.03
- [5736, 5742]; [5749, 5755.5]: 0.03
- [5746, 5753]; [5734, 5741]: 0.00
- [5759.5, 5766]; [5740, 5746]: 0.20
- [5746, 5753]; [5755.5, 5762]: 0.15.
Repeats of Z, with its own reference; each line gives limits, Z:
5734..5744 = 5741.63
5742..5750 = 5742.95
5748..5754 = 5752.22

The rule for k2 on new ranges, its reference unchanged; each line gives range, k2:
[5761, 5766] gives 0.50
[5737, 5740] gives 0.04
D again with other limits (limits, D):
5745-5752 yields 10.8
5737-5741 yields 10.8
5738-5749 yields 10.8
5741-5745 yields 10.6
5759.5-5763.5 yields 10.0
